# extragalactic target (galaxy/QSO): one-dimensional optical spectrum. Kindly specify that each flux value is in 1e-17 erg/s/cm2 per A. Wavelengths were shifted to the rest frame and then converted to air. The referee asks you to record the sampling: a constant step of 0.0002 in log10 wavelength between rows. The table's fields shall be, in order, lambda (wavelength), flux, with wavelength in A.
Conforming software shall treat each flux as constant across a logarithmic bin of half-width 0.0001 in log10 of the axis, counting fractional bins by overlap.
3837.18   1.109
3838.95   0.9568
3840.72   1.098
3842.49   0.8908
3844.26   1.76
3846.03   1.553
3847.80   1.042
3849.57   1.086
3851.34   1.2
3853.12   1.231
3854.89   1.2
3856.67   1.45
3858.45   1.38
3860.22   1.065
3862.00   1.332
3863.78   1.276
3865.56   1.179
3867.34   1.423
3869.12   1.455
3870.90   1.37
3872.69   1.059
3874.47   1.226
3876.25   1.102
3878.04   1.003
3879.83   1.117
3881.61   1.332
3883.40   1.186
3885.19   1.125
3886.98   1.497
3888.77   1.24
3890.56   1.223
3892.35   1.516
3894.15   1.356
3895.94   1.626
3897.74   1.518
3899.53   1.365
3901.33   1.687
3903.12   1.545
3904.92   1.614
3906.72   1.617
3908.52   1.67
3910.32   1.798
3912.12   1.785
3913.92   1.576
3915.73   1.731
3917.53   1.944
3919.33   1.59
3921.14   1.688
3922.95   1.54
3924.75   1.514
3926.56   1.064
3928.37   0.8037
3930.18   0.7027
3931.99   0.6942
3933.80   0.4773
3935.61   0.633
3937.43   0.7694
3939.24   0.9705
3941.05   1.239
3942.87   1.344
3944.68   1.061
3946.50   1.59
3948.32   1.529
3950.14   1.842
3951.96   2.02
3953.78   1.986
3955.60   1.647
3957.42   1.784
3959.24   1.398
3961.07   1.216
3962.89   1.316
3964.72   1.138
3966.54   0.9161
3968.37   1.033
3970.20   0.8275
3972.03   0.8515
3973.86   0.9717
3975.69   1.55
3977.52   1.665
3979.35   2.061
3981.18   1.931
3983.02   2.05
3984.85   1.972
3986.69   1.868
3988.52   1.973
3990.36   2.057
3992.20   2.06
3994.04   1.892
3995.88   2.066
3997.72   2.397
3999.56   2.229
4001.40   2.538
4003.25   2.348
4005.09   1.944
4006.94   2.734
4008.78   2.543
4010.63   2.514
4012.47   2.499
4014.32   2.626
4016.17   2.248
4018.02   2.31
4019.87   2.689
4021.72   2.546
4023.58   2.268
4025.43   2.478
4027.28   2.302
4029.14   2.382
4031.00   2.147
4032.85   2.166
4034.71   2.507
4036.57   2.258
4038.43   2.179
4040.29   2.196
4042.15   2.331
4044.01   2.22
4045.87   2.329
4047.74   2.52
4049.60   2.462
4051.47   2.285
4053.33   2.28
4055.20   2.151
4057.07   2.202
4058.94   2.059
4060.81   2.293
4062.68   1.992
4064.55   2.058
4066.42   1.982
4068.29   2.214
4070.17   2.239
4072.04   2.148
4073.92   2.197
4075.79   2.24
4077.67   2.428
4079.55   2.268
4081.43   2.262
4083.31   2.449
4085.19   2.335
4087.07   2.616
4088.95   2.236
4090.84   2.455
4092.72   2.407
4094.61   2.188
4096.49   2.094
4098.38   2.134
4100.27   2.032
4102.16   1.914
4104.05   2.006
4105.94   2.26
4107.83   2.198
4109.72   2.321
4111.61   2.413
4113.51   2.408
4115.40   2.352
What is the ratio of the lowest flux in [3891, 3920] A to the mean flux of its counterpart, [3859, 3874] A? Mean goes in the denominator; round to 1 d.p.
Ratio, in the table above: 1.1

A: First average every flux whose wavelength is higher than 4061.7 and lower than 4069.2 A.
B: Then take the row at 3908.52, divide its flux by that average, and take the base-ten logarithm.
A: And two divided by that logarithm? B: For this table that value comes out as -22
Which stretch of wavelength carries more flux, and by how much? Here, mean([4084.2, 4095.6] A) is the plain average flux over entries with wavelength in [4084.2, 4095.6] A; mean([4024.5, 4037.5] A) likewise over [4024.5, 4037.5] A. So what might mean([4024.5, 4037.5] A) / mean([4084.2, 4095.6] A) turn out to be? 1.0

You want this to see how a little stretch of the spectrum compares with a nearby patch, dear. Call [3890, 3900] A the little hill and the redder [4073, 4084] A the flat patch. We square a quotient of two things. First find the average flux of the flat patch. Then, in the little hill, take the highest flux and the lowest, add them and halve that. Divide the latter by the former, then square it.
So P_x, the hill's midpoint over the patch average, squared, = 0.38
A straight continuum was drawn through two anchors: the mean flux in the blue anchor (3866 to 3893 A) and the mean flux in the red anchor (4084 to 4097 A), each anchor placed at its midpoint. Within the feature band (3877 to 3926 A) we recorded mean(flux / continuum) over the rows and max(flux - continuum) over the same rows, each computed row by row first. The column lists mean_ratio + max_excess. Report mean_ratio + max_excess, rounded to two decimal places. 1.58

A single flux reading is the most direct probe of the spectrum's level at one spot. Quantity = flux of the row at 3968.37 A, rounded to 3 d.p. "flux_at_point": 1.033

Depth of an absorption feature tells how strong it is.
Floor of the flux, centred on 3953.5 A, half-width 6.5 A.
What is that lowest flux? 1.398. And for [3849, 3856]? 1.086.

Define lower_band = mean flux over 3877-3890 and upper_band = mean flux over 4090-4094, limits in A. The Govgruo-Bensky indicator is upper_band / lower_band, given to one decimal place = 2.0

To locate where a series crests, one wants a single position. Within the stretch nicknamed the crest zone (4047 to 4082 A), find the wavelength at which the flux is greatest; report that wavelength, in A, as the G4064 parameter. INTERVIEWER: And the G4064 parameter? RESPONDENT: 4047.74 A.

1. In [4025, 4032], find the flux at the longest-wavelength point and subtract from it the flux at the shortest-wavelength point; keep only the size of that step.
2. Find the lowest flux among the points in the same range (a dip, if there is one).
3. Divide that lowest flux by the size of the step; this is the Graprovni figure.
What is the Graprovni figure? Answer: 6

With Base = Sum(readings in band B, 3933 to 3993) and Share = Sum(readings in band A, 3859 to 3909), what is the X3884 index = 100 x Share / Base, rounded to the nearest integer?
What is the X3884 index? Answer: 79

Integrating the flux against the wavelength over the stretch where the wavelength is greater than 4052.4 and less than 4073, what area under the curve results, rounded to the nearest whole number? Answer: 44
